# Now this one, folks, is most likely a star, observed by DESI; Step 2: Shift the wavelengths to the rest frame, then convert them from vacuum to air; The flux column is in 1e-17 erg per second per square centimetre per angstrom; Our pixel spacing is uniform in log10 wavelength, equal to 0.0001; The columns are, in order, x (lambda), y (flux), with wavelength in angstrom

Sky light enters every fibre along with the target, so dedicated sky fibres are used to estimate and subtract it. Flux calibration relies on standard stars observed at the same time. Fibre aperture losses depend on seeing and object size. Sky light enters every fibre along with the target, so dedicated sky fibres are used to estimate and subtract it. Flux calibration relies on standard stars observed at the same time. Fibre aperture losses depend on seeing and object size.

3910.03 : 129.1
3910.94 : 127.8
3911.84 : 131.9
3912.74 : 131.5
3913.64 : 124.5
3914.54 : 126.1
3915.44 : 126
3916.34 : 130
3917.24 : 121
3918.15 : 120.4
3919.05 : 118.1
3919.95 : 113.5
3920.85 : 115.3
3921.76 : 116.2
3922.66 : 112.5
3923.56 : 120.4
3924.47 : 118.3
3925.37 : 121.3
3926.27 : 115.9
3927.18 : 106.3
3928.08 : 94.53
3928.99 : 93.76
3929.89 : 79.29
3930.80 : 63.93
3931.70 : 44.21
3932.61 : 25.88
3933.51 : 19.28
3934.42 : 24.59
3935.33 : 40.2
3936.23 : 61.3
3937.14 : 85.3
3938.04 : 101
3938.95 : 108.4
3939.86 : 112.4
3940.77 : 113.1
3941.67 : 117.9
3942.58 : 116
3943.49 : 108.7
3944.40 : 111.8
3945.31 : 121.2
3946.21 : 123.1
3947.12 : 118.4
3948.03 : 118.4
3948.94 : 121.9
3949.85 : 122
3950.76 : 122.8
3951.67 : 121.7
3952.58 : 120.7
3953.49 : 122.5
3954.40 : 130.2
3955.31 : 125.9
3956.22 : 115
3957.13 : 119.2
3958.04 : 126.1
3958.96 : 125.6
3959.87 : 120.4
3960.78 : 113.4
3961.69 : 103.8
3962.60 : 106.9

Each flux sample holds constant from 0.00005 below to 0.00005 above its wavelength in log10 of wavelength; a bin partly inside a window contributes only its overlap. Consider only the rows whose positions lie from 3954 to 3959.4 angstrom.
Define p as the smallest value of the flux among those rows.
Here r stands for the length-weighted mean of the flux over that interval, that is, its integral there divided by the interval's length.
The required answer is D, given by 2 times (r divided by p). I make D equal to 2.15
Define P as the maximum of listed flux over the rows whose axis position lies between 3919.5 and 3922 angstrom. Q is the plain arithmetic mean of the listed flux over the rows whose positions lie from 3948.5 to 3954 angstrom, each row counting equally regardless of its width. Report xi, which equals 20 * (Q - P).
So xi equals 115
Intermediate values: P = 116.2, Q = 122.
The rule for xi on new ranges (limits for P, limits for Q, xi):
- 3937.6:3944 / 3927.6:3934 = -1155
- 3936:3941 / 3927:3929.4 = -298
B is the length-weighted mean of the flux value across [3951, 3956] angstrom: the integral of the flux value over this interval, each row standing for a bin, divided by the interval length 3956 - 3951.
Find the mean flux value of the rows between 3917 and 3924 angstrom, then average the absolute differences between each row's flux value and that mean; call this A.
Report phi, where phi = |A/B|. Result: 0.023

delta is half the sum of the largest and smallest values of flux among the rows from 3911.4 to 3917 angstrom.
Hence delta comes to 128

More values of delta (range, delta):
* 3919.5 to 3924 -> 116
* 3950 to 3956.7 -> 123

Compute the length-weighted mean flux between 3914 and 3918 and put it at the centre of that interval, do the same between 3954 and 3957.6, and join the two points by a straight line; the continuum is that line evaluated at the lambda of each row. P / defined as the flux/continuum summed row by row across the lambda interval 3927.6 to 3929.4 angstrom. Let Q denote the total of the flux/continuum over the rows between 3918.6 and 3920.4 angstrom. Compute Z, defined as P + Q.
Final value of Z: 3.37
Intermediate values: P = 1.51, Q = 1.85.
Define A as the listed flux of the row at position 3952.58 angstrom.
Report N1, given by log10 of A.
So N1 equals 2.08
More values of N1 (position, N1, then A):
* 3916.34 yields 2.11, 130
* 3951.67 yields 2.09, 121.7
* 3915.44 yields 2.10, 126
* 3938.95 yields 2.04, 108.4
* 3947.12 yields 2.07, 118.4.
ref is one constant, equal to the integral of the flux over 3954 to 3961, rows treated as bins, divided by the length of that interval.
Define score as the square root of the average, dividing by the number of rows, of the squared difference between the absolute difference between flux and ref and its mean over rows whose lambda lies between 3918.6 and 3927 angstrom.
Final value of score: 3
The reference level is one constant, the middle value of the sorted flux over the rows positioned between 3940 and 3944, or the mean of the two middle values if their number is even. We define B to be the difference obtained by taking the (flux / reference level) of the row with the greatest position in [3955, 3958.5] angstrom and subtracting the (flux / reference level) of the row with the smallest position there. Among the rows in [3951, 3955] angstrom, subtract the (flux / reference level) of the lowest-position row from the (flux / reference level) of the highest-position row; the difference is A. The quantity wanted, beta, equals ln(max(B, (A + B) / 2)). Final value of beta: -3.3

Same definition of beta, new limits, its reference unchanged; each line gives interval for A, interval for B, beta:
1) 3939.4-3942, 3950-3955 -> -2.7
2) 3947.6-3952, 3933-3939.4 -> -0.3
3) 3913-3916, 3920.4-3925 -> -3.6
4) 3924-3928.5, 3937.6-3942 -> -1.9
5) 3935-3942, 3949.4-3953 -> -1.1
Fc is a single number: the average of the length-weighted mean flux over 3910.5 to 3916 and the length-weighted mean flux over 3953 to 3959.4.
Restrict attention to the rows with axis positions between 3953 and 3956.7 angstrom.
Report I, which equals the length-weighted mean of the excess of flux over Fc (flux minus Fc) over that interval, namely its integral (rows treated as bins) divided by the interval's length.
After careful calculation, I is -2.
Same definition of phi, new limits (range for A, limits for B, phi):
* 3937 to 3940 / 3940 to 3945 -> 0.076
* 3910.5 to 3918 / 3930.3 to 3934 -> 0.076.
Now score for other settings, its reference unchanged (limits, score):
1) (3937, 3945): 9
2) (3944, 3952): 3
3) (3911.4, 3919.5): 3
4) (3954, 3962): 5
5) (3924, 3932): 25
